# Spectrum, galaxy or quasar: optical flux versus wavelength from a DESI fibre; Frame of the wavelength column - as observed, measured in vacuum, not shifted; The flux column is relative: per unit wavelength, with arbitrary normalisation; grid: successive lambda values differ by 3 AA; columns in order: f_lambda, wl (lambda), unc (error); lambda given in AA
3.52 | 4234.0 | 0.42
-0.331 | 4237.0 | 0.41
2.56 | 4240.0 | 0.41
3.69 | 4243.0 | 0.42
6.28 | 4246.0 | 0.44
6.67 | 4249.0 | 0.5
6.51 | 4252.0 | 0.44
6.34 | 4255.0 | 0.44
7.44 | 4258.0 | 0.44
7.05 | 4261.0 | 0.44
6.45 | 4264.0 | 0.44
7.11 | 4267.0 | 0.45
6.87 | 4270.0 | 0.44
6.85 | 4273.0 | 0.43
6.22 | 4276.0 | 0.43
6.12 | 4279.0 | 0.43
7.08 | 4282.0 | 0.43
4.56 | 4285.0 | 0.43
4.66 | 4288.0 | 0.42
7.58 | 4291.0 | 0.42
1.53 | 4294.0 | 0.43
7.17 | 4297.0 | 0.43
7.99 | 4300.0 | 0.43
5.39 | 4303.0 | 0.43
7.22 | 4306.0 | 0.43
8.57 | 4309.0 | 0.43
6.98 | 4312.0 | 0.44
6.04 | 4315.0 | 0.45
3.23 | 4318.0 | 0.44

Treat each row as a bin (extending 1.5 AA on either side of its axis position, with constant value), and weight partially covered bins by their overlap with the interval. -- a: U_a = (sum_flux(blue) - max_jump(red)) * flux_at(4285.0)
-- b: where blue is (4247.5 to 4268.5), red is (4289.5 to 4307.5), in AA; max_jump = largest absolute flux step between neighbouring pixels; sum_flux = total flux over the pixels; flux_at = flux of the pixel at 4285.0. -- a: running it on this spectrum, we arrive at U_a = 189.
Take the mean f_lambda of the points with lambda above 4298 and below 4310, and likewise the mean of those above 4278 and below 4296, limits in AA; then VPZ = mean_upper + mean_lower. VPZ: 12.5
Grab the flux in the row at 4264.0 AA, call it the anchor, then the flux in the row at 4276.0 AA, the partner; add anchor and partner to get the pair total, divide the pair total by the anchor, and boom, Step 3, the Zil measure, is 2.0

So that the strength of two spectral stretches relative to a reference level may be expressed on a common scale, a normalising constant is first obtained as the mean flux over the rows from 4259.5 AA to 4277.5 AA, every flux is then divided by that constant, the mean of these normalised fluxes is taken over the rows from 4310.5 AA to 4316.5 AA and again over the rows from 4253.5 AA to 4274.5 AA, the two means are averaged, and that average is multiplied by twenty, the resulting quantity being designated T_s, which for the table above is 19.8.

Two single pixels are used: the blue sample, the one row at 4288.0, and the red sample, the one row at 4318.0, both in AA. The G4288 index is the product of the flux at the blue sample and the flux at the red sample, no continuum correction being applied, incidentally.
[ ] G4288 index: 15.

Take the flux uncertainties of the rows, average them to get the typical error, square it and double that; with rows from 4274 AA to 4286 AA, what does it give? 0.370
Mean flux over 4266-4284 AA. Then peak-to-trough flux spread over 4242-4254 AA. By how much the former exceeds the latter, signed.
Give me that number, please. 4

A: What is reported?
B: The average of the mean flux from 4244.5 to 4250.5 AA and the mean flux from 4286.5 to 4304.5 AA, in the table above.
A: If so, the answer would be 6.1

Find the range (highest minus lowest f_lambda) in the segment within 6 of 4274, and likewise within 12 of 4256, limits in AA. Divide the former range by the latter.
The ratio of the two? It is 0.6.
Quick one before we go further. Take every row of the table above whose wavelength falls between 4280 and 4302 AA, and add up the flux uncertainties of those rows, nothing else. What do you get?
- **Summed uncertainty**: 2.990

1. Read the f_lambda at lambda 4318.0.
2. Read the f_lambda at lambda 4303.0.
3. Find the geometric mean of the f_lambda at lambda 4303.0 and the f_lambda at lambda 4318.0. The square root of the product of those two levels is 4.2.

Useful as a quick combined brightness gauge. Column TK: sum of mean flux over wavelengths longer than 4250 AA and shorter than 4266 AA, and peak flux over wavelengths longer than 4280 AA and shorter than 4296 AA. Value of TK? 14.3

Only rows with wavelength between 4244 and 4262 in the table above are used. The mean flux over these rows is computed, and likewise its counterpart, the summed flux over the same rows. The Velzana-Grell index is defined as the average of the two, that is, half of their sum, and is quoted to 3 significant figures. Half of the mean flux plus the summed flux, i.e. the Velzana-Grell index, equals 23.5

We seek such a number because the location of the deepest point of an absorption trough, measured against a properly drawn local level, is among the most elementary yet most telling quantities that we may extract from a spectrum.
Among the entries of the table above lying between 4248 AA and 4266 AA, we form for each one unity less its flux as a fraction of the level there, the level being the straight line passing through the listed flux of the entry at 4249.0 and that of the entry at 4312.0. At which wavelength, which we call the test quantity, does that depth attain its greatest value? 4255.0 AA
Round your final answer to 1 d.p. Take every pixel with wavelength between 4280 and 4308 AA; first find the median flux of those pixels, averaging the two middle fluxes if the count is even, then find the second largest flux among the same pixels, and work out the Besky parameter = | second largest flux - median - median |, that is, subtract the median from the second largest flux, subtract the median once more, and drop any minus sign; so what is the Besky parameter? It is 6.6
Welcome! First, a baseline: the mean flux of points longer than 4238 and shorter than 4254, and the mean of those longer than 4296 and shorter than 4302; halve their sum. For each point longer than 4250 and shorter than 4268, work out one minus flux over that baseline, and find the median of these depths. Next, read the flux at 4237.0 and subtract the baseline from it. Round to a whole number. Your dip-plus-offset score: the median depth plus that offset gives -7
